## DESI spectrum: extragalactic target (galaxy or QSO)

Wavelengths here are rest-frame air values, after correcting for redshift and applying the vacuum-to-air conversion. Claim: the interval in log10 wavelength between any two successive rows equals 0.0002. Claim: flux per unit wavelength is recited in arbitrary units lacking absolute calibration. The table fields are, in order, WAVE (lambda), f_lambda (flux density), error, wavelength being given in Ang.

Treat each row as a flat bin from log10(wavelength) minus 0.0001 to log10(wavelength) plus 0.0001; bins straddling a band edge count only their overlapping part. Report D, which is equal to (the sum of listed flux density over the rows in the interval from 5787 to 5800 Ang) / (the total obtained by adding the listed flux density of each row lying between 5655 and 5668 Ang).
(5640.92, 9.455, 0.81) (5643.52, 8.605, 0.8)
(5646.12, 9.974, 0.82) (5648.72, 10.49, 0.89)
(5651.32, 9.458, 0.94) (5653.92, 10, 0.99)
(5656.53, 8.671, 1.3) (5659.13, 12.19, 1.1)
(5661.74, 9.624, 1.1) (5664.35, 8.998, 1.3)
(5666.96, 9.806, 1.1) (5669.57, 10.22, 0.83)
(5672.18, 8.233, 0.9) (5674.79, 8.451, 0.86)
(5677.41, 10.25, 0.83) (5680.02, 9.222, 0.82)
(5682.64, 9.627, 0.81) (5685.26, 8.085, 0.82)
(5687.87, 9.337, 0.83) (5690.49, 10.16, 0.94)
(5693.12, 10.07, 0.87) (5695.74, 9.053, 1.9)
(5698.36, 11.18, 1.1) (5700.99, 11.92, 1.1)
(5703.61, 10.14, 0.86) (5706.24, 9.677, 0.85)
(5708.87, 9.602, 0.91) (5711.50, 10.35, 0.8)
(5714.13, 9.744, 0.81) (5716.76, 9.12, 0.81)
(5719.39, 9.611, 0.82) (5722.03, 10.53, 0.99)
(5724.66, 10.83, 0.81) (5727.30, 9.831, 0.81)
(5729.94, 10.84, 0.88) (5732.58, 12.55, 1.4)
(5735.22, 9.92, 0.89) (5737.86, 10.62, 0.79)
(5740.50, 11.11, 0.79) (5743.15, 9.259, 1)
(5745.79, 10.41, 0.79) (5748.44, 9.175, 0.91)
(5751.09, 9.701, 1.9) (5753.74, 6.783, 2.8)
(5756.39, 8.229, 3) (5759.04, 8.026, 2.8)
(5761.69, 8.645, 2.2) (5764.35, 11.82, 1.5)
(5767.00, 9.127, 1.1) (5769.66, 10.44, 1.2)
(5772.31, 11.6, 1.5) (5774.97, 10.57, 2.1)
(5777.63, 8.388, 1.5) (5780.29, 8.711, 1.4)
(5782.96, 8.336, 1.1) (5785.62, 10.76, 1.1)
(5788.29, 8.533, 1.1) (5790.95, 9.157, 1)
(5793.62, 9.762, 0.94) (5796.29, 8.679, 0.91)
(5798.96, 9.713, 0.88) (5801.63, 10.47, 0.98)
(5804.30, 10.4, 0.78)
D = 0.93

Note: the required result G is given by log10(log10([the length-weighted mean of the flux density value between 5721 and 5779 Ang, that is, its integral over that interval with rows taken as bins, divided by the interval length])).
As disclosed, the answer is -0.001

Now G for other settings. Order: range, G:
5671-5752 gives -0.001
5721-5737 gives 0.013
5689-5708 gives 0.005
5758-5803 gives -0.008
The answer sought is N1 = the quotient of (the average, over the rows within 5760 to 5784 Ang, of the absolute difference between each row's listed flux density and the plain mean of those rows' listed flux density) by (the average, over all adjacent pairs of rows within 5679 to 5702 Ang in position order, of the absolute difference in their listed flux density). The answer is 1.2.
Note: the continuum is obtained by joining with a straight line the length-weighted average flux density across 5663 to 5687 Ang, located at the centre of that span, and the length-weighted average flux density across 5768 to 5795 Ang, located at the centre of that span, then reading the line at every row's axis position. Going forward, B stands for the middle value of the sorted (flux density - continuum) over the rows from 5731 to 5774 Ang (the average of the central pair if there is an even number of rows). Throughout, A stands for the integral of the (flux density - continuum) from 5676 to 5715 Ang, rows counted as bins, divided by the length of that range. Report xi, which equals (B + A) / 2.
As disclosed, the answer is 0.47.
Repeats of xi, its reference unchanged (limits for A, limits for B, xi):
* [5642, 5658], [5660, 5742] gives 0.46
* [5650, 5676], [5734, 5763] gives 0.09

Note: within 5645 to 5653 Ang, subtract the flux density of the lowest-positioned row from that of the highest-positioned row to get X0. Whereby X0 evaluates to -0.5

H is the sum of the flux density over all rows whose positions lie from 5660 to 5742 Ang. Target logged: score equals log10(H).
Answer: 2.49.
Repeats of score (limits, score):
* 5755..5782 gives 1.98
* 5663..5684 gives 1.87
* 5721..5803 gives 2.48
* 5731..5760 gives 2.02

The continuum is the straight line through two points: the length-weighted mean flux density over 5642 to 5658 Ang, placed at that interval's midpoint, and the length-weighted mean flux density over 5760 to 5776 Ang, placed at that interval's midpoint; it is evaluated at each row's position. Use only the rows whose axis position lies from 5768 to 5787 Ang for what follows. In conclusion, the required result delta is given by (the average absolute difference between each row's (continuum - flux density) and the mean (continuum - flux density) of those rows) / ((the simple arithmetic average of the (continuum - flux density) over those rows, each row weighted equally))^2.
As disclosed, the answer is 4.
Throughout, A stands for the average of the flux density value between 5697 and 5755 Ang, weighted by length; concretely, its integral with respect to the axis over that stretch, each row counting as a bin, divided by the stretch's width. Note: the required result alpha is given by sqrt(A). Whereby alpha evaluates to 3.18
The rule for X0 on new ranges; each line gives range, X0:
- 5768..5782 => -1.7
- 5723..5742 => 0.3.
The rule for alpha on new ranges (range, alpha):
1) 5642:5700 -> 3.10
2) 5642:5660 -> 3.14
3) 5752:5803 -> 3.06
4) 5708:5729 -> 3.16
